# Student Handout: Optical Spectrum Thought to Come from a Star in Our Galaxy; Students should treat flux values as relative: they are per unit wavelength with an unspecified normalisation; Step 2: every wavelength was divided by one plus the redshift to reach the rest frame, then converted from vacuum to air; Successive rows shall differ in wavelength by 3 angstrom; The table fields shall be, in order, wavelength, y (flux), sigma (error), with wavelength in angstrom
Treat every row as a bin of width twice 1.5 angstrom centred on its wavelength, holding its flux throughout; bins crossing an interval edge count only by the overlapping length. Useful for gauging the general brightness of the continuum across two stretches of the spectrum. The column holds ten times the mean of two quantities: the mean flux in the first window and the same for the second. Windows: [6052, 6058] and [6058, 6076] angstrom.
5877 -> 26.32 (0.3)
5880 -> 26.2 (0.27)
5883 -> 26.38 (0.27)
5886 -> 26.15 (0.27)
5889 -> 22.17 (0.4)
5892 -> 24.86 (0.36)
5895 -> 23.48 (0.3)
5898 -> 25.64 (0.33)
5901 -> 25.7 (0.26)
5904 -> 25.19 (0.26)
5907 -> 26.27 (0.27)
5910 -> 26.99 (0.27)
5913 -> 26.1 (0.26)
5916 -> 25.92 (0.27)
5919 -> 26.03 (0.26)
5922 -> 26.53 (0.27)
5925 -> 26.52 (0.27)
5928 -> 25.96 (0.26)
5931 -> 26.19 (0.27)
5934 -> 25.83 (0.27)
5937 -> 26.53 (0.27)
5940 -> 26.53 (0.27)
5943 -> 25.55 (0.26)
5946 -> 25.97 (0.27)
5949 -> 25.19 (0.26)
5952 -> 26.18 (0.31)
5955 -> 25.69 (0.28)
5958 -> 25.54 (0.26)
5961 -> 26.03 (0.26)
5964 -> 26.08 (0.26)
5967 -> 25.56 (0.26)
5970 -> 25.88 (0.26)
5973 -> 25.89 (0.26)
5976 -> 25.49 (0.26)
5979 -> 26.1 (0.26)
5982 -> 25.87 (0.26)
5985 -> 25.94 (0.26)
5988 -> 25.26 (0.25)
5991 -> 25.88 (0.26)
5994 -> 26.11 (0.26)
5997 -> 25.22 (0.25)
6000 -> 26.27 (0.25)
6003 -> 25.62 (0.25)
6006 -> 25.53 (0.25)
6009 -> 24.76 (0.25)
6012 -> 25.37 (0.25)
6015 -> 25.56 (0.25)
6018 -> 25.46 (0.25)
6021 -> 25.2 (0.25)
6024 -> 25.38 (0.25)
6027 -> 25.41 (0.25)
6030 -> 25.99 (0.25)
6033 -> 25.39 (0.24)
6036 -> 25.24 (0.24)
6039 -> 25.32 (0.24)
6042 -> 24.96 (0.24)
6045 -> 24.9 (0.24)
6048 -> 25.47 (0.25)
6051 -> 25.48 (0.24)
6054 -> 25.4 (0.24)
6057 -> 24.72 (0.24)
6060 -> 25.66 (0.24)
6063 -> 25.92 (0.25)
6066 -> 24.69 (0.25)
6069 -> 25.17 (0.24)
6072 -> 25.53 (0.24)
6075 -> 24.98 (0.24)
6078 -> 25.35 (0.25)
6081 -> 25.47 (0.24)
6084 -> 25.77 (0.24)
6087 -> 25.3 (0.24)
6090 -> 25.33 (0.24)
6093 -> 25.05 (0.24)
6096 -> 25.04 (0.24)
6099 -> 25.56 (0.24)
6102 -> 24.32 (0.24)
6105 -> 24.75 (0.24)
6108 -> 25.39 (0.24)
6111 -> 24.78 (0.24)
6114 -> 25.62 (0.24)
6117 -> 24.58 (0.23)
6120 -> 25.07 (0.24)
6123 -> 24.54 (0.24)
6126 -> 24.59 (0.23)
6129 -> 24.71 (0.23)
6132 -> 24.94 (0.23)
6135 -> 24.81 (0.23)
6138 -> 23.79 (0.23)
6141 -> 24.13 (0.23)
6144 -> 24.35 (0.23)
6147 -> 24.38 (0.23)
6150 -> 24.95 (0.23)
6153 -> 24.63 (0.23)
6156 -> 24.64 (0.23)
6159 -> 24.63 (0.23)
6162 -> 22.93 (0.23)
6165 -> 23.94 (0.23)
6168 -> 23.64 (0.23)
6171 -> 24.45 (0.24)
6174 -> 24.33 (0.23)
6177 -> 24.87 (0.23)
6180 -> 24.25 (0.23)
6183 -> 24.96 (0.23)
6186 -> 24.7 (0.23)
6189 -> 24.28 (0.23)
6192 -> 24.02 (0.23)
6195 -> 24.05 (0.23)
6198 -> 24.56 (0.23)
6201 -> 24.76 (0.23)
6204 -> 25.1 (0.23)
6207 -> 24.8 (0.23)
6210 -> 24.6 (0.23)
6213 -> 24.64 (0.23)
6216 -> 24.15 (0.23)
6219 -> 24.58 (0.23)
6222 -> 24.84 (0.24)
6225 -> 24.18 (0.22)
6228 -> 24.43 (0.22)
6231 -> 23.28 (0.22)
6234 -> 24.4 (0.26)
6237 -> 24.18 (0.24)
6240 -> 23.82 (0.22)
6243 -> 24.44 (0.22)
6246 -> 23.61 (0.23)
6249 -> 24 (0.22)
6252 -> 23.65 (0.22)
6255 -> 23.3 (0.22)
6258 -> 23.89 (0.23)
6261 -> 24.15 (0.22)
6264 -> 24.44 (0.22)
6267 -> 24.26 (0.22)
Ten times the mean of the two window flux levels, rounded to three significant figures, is 252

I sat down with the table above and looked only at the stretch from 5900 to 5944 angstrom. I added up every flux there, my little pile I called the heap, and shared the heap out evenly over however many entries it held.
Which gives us 26.1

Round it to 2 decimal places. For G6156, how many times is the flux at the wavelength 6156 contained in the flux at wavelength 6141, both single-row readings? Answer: 0.98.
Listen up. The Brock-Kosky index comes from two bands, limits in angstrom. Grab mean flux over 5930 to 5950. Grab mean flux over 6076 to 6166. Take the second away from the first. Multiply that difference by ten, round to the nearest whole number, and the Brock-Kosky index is 12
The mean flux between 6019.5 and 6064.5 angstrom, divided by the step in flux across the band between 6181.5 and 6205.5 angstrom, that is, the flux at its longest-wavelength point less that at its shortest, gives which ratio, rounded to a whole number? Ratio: 181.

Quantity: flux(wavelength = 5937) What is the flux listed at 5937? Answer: 26.53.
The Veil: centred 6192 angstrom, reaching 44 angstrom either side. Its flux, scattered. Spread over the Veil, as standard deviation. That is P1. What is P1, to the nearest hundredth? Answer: 0.49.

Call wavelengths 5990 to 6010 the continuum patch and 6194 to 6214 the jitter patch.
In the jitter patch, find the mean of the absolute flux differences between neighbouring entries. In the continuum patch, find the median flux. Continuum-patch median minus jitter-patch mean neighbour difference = 25.4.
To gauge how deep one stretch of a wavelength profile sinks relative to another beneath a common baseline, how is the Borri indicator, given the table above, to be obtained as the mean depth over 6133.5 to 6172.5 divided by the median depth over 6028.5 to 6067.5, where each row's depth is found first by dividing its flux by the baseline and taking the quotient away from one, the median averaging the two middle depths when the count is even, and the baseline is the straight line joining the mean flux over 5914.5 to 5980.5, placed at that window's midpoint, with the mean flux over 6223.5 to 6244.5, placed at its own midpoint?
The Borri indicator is 21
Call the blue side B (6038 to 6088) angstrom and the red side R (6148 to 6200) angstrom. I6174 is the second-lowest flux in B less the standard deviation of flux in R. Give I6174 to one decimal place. 24.2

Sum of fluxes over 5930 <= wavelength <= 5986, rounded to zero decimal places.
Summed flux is 492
